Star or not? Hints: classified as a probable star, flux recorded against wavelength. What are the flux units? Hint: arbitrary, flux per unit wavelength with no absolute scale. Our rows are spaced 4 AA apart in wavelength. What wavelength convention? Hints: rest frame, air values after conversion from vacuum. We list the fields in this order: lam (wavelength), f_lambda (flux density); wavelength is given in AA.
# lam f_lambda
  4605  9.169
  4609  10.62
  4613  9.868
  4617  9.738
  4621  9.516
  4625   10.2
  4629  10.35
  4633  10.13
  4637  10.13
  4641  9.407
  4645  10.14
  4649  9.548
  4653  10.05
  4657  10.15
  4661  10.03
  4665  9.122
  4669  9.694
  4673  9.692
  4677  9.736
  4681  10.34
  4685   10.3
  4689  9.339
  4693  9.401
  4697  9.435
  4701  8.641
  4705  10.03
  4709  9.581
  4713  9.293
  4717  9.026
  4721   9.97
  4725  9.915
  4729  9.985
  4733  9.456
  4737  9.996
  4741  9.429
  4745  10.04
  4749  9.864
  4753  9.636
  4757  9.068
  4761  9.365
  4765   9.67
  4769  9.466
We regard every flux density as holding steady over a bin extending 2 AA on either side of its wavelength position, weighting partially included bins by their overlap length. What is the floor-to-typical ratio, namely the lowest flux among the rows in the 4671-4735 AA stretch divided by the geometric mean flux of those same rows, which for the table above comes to 0.898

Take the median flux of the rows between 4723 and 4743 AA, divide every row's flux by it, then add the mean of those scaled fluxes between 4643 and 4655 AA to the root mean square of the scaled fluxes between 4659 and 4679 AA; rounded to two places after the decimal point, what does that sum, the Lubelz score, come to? 1.97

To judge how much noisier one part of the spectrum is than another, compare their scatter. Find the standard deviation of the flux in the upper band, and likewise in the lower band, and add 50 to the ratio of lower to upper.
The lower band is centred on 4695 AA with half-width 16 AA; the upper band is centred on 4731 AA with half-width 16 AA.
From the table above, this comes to 51.5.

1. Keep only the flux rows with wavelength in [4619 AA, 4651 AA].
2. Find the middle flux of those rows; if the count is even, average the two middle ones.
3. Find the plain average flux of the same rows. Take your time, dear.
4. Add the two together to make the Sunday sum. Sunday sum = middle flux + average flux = 20.1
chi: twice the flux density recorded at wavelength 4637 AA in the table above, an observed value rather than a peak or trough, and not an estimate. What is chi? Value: 20.3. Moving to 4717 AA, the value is 18.1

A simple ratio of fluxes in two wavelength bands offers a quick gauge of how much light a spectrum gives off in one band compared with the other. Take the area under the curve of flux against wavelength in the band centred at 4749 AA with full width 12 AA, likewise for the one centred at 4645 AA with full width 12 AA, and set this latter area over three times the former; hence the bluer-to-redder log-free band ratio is 0.328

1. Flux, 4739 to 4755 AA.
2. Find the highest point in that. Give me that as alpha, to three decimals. 10.040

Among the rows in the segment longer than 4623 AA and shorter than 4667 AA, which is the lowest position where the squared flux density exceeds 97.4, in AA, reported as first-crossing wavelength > 4625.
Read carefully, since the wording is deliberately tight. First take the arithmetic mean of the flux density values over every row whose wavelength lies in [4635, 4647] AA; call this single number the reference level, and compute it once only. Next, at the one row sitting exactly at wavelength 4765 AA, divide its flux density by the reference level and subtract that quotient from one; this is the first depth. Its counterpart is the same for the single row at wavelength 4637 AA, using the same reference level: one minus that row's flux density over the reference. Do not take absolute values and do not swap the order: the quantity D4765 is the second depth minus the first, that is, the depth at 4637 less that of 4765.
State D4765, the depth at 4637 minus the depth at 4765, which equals -0.047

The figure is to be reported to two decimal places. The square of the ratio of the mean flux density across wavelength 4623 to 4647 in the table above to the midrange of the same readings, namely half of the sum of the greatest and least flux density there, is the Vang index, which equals 1.04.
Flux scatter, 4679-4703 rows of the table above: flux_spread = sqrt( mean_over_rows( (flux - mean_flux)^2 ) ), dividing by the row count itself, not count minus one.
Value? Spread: 0.59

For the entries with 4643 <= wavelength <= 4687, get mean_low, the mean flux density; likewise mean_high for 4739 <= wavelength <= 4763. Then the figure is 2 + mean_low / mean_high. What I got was 3.03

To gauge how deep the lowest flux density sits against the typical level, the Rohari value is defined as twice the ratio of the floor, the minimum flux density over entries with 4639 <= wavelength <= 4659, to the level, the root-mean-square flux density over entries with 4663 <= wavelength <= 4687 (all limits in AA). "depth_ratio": 1.92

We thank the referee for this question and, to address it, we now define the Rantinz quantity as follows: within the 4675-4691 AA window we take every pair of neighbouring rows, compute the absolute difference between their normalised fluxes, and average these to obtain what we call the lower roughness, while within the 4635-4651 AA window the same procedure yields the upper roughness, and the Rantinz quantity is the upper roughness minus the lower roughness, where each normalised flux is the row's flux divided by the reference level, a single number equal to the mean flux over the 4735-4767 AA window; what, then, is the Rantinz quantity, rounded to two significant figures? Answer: 0.015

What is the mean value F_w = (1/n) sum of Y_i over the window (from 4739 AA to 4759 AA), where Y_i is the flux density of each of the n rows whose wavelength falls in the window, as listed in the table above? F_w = 9.61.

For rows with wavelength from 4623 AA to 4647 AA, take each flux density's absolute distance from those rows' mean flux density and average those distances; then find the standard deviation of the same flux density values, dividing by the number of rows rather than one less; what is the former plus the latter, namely 0.52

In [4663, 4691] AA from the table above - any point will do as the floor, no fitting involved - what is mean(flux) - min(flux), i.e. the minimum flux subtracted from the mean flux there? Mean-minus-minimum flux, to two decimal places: 0.62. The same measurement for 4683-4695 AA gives 0.34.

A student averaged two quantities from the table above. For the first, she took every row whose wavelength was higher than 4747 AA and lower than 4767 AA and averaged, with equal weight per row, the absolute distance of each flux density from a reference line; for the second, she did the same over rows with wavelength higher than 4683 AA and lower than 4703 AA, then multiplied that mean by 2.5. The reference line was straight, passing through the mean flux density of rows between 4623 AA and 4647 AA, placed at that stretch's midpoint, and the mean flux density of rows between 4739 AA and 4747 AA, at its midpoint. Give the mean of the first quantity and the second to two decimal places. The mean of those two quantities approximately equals 0.89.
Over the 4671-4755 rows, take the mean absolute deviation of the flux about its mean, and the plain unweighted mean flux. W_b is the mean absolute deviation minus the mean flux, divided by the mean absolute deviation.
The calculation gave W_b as -28.2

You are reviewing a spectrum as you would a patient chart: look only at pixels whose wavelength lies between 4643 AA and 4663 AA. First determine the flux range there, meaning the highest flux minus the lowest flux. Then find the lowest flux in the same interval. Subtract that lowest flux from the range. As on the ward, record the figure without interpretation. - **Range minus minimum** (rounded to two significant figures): -8.9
